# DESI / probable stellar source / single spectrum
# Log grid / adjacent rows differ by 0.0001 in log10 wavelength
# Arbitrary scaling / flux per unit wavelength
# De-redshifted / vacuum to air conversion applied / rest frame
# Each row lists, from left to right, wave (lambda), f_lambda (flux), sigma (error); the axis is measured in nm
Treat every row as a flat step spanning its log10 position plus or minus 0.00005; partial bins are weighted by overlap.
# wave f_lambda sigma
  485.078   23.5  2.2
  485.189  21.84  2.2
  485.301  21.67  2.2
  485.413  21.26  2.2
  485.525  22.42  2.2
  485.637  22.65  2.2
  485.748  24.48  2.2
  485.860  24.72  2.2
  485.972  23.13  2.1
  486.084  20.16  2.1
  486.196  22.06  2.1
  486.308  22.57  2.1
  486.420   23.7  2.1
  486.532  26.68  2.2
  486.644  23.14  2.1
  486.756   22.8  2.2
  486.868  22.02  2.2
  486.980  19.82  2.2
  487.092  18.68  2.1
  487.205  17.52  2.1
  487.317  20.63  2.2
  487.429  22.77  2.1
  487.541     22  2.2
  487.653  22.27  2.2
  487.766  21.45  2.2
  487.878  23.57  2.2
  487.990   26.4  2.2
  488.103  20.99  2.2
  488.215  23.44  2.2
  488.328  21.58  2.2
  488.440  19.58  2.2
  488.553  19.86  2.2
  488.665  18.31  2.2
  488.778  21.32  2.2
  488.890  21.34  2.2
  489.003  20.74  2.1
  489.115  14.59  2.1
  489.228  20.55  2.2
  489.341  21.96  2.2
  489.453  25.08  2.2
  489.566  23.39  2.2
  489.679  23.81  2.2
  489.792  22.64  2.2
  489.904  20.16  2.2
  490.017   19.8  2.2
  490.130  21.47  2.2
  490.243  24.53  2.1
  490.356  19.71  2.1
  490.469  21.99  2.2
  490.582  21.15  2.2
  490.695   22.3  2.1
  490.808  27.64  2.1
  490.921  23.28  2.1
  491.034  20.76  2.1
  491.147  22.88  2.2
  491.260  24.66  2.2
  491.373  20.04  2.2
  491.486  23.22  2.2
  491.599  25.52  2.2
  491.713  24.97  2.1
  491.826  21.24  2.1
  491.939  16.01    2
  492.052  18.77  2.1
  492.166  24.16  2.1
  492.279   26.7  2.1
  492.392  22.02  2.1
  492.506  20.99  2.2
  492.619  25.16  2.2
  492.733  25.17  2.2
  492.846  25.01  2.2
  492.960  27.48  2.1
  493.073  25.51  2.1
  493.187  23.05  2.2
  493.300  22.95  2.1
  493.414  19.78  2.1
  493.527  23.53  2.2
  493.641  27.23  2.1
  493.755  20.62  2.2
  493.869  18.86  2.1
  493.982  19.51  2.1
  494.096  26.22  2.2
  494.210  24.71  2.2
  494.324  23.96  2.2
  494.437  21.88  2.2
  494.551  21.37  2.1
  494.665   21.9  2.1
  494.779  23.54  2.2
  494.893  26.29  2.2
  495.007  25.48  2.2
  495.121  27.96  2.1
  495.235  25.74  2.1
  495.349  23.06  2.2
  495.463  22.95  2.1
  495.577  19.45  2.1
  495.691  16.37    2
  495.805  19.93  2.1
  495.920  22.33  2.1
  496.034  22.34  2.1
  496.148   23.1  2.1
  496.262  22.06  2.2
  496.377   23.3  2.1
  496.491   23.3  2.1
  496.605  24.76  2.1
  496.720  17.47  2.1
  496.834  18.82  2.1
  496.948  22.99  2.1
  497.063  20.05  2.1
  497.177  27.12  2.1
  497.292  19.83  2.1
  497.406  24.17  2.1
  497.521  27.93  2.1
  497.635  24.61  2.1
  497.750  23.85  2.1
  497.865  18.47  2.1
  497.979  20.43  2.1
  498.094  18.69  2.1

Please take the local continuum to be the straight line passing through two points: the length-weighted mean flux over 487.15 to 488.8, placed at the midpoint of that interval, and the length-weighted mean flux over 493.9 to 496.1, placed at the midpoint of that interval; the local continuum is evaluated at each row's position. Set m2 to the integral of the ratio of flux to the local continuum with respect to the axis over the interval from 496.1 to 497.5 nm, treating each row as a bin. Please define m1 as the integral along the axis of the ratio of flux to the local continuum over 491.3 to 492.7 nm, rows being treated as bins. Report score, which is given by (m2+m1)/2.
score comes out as 1.38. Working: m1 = 1.41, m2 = 1.350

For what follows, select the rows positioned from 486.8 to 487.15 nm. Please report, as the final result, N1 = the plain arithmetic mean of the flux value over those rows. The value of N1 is 20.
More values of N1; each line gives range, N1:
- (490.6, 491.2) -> 23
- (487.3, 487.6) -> 22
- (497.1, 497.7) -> 25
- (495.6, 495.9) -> 18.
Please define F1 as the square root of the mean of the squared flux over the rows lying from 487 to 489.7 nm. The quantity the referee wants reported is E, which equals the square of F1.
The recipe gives 461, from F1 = 21.5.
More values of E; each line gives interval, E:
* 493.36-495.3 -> 557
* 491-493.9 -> 534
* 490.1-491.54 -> 515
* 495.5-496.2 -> 429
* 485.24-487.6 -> 494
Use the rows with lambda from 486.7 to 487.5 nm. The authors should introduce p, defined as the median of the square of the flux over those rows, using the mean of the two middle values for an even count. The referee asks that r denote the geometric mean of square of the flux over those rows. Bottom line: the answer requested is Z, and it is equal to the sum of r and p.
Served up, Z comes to 846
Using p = 426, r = 421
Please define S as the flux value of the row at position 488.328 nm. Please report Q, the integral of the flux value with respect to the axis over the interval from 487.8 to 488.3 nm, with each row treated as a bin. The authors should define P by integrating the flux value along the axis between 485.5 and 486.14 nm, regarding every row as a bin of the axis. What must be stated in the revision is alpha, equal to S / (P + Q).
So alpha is 0.8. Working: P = 15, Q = 11.7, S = 21.58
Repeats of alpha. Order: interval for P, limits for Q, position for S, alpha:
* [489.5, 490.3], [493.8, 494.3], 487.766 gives 0.7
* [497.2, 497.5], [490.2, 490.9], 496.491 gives 1.0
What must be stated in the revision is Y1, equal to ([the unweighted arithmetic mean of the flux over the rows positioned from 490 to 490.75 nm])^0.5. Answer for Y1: 4.64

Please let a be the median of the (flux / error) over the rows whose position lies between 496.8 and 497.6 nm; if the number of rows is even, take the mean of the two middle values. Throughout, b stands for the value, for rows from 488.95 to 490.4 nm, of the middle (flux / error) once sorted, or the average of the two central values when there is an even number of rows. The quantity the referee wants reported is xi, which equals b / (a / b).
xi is 8.9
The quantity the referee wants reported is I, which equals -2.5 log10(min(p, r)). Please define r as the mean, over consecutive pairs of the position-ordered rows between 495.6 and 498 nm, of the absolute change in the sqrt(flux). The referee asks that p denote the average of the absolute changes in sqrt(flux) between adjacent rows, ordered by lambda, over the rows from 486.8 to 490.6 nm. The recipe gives 1.60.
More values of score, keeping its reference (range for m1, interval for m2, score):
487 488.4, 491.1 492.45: 1.39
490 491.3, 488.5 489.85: 1.32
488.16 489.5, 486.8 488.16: 1.33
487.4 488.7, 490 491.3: 1.33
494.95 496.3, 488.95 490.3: 1.33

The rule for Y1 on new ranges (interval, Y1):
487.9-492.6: 4.68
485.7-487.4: 4.71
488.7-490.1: 4.61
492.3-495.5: 4.86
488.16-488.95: 4.56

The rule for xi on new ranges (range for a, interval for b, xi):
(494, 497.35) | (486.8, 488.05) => 9.3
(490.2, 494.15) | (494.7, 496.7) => 11.2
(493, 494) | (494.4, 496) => 10.6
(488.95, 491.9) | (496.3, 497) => 11.9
